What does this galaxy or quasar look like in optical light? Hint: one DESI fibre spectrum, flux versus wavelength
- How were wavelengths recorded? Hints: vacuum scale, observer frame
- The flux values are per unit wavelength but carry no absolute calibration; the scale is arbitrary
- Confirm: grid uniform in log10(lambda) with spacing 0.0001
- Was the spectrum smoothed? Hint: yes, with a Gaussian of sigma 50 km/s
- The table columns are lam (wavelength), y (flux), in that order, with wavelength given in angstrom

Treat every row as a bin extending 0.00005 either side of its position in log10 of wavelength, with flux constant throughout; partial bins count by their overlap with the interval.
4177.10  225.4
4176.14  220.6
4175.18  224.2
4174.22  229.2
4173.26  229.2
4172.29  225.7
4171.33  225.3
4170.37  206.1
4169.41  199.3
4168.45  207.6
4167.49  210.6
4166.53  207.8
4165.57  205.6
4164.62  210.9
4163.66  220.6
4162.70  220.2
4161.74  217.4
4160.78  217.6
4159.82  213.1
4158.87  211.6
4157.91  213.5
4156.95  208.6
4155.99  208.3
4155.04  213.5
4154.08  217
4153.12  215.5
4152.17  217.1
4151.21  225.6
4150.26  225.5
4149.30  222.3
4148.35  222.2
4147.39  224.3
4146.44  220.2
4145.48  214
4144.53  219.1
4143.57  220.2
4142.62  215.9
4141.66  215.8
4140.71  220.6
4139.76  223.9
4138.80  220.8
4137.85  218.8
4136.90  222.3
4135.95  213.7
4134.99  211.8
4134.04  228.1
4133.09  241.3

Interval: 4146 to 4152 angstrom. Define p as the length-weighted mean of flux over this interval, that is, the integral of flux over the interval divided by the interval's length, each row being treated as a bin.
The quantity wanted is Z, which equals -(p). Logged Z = -223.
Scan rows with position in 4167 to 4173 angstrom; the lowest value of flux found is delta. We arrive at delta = 199.3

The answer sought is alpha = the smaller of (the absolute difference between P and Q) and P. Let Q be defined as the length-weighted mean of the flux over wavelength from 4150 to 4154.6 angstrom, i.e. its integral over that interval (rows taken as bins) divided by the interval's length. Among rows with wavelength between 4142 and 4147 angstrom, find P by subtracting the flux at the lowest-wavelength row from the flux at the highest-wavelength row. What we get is 4.3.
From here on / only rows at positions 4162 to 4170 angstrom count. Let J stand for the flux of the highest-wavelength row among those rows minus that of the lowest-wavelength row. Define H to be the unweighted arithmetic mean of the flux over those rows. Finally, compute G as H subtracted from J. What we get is -231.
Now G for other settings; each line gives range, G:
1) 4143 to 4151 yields -216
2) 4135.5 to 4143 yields -217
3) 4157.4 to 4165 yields -218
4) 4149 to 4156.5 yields -232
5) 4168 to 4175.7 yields -202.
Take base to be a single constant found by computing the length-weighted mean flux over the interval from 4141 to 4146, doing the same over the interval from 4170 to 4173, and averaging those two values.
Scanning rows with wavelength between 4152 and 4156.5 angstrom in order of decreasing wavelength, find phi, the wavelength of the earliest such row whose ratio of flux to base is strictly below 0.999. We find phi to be 4155.99 angstrom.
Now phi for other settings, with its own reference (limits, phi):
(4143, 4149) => 4145.48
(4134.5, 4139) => 4135.95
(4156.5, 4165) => 4164.62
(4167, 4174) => 4170.37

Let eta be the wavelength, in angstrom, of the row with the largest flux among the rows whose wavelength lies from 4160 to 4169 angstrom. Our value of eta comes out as 4163.66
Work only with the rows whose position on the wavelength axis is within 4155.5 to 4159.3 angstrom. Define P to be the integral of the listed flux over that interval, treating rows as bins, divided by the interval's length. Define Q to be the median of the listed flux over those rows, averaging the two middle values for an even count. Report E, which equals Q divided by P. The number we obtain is 1.00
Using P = 210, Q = 210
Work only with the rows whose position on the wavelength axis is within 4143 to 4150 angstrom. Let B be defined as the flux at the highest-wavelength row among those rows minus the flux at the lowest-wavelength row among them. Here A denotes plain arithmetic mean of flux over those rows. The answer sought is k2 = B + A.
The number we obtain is 222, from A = 220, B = 2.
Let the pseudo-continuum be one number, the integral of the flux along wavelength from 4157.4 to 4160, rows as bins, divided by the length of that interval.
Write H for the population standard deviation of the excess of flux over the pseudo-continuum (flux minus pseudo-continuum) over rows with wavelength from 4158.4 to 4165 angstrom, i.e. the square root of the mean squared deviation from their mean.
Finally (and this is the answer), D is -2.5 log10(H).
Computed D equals -1.4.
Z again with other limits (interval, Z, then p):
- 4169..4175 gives -219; 219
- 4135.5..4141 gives -220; 220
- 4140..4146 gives -218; 218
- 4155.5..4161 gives -212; 212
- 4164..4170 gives -207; 207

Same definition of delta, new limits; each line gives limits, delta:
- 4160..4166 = 205.6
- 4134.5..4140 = 211.8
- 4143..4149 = 214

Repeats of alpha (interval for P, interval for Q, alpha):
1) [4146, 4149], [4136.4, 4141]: 2.0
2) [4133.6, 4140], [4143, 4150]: -4.2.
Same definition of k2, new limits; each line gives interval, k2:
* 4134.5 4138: 224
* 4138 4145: 218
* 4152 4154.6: 216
